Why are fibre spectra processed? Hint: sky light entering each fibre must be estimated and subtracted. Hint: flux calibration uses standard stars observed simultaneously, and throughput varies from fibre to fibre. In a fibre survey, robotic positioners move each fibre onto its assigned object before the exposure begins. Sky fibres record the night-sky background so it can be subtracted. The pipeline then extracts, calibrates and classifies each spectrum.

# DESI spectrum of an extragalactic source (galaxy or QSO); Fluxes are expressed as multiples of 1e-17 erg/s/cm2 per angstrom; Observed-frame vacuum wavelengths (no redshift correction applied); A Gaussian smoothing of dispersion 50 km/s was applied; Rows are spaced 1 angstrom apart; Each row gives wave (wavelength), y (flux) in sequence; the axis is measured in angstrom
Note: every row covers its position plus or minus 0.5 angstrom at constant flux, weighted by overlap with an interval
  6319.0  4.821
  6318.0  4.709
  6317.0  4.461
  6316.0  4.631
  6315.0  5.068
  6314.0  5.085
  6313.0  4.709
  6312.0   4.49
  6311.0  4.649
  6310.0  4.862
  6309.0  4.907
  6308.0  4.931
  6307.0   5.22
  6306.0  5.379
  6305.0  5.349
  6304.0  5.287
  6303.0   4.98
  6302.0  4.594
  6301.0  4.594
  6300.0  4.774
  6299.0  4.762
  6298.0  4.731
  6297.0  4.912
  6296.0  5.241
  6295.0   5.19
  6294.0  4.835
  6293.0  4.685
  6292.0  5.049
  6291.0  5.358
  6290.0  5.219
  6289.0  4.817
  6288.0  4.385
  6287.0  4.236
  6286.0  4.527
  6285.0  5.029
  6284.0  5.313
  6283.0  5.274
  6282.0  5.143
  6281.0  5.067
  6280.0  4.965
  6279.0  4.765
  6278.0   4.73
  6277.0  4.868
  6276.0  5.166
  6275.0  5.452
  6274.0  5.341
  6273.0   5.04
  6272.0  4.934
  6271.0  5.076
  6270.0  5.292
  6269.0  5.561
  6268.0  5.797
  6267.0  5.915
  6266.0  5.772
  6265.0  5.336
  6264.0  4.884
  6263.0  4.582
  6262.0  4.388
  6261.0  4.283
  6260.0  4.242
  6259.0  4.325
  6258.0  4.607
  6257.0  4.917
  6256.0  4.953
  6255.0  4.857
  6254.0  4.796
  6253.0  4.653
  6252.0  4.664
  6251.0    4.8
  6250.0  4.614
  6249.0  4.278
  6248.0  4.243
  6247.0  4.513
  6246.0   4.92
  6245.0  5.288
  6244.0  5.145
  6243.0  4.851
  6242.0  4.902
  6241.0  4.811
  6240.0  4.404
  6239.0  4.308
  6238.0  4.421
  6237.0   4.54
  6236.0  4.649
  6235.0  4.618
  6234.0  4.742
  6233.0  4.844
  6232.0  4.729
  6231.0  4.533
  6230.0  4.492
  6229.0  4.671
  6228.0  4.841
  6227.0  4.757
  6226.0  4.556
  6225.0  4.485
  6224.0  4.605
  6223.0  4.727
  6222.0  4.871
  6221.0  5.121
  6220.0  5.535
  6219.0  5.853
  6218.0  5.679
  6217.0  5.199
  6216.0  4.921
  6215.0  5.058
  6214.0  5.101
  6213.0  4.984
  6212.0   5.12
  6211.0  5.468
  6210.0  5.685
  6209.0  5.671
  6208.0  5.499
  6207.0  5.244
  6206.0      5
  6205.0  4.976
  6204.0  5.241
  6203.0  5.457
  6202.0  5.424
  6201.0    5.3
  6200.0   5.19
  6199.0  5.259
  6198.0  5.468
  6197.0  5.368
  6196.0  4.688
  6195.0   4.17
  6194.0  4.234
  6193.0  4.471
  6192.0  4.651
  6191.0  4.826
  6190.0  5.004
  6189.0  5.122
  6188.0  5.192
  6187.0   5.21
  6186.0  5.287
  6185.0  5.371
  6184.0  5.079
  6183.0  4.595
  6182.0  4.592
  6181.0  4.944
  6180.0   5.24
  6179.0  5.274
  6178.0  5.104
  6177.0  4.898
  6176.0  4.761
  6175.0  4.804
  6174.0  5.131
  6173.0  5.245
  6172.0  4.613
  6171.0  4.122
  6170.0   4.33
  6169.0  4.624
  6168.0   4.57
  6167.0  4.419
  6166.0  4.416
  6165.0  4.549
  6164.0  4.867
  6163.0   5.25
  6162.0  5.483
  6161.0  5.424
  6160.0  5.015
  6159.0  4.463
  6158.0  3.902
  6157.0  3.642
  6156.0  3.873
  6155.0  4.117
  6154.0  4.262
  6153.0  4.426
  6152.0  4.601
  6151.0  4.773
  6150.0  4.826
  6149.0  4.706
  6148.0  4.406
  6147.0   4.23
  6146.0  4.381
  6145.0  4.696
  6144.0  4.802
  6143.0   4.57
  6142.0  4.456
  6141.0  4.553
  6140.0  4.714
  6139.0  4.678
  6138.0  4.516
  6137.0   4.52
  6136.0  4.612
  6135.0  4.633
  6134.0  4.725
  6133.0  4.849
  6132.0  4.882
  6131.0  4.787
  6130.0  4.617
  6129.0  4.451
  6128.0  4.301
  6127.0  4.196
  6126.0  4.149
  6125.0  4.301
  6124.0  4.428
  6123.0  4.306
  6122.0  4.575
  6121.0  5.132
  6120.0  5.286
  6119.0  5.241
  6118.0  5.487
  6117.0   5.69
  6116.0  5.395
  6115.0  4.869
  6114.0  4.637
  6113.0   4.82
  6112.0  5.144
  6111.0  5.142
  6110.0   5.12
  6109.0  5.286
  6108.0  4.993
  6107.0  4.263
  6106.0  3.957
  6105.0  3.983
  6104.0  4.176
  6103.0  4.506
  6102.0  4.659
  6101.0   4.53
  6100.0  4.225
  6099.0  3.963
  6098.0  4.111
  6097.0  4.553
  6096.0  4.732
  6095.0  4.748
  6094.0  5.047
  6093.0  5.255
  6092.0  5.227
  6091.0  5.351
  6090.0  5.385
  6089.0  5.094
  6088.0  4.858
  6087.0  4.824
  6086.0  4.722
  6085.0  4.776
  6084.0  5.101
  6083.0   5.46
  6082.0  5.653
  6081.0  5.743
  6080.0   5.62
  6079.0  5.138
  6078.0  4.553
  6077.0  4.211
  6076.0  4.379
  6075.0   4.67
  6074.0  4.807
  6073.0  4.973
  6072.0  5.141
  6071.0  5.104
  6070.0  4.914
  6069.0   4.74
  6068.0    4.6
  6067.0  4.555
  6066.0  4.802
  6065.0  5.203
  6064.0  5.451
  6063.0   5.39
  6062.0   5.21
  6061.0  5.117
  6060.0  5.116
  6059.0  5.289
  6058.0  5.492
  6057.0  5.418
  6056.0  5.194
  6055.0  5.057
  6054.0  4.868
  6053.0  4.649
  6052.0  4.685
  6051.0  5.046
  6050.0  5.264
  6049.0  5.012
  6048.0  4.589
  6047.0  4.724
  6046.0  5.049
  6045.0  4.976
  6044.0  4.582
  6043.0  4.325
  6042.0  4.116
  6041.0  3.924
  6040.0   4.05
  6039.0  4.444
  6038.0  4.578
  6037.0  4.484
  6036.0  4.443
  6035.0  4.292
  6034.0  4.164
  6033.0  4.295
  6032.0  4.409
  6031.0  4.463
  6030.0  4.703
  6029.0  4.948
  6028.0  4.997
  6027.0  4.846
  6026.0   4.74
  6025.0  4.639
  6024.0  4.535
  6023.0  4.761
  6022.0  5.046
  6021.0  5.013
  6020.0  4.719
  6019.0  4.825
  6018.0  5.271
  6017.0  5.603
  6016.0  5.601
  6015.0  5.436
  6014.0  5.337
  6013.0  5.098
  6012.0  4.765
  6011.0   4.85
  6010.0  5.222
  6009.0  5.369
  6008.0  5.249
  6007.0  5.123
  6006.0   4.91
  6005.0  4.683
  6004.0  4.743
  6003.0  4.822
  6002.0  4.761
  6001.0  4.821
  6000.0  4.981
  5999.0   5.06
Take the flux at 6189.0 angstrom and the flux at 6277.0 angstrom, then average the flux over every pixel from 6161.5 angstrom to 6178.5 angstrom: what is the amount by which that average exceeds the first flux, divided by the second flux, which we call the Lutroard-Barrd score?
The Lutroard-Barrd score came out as -0.07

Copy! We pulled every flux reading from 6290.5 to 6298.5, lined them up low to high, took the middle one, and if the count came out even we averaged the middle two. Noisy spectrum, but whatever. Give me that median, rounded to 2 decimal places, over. 4.98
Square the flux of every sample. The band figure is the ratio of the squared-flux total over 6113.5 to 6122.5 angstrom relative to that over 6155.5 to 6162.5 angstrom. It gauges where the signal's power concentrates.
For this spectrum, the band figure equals 1.62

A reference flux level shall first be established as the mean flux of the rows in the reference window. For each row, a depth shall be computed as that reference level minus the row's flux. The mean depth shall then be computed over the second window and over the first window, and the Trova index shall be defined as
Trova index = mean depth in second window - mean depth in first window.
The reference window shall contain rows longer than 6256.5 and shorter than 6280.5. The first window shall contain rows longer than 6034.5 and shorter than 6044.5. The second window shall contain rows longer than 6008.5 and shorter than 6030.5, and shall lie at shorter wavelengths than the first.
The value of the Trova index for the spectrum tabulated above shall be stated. -0.7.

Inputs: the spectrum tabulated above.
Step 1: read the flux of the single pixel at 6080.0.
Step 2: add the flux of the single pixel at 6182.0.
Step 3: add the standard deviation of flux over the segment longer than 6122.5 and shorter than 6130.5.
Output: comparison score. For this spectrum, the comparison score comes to 10.4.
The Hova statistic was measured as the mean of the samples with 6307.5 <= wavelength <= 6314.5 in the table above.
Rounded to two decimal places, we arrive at 4.80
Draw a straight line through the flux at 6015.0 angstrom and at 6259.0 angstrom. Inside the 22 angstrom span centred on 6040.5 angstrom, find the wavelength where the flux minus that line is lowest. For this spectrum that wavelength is 6041.0 angstrom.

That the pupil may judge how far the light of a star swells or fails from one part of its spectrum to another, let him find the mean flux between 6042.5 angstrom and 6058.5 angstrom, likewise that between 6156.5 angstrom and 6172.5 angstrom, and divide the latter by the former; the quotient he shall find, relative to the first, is 0.93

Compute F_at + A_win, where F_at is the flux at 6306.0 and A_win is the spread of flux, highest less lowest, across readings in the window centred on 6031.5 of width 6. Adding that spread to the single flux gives 6.2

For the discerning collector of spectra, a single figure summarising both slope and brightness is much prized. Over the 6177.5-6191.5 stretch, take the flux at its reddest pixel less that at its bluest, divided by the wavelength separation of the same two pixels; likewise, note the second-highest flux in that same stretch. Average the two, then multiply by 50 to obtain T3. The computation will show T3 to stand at 132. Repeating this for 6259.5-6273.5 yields 146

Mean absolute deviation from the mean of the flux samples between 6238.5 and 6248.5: 0.297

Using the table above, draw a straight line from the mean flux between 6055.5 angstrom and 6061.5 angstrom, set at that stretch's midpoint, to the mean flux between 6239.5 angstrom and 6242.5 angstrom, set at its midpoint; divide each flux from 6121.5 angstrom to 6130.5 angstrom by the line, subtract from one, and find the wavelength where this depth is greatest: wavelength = 6126.0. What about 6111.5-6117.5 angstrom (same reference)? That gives 6114.0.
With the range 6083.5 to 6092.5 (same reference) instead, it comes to 6086.0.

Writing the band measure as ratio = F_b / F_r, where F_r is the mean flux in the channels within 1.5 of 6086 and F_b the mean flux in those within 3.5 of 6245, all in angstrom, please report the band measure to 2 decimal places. 1.01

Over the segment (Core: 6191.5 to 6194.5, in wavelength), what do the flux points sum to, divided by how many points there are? 4.45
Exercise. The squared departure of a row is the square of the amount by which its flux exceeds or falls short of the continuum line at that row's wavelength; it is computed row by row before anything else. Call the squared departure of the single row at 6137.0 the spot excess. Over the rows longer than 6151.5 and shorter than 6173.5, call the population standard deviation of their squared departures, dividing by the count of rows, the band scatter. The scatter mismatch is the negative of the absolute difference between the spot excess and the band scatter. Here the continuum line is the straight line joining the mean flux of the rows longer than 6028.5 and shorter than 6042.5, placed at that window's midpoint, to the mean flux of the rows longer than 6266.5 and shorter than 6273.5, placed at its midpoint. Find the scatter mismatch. -0.3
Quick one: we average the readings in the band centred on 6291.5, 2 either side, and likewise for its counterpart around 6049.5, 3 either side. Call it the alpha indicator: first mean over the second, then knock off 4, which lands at -2.96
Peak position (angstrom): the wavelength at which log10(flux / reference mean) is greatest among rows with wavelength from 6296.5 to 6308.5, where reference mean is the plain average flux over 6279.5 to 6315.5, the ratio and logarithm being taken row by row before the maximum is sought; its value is 6306.0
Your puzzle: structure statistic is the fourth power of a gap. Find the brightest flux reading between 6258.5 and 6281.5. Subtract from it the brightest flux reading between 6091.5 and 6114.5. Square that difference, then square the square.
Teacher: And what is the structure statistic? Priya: 0.16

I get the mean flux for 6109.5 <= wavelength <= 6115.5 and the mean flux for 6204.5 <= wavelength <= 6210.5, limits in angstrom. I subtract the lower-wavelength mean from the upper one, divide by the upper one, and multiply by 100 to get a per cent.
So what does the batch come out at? 7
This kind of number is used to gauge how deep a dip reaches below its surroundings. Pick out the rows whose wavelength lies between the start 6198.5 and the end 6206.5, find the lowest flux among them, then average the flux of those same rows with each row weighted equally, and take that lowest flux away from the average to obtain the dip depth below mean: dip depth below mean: 0.3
